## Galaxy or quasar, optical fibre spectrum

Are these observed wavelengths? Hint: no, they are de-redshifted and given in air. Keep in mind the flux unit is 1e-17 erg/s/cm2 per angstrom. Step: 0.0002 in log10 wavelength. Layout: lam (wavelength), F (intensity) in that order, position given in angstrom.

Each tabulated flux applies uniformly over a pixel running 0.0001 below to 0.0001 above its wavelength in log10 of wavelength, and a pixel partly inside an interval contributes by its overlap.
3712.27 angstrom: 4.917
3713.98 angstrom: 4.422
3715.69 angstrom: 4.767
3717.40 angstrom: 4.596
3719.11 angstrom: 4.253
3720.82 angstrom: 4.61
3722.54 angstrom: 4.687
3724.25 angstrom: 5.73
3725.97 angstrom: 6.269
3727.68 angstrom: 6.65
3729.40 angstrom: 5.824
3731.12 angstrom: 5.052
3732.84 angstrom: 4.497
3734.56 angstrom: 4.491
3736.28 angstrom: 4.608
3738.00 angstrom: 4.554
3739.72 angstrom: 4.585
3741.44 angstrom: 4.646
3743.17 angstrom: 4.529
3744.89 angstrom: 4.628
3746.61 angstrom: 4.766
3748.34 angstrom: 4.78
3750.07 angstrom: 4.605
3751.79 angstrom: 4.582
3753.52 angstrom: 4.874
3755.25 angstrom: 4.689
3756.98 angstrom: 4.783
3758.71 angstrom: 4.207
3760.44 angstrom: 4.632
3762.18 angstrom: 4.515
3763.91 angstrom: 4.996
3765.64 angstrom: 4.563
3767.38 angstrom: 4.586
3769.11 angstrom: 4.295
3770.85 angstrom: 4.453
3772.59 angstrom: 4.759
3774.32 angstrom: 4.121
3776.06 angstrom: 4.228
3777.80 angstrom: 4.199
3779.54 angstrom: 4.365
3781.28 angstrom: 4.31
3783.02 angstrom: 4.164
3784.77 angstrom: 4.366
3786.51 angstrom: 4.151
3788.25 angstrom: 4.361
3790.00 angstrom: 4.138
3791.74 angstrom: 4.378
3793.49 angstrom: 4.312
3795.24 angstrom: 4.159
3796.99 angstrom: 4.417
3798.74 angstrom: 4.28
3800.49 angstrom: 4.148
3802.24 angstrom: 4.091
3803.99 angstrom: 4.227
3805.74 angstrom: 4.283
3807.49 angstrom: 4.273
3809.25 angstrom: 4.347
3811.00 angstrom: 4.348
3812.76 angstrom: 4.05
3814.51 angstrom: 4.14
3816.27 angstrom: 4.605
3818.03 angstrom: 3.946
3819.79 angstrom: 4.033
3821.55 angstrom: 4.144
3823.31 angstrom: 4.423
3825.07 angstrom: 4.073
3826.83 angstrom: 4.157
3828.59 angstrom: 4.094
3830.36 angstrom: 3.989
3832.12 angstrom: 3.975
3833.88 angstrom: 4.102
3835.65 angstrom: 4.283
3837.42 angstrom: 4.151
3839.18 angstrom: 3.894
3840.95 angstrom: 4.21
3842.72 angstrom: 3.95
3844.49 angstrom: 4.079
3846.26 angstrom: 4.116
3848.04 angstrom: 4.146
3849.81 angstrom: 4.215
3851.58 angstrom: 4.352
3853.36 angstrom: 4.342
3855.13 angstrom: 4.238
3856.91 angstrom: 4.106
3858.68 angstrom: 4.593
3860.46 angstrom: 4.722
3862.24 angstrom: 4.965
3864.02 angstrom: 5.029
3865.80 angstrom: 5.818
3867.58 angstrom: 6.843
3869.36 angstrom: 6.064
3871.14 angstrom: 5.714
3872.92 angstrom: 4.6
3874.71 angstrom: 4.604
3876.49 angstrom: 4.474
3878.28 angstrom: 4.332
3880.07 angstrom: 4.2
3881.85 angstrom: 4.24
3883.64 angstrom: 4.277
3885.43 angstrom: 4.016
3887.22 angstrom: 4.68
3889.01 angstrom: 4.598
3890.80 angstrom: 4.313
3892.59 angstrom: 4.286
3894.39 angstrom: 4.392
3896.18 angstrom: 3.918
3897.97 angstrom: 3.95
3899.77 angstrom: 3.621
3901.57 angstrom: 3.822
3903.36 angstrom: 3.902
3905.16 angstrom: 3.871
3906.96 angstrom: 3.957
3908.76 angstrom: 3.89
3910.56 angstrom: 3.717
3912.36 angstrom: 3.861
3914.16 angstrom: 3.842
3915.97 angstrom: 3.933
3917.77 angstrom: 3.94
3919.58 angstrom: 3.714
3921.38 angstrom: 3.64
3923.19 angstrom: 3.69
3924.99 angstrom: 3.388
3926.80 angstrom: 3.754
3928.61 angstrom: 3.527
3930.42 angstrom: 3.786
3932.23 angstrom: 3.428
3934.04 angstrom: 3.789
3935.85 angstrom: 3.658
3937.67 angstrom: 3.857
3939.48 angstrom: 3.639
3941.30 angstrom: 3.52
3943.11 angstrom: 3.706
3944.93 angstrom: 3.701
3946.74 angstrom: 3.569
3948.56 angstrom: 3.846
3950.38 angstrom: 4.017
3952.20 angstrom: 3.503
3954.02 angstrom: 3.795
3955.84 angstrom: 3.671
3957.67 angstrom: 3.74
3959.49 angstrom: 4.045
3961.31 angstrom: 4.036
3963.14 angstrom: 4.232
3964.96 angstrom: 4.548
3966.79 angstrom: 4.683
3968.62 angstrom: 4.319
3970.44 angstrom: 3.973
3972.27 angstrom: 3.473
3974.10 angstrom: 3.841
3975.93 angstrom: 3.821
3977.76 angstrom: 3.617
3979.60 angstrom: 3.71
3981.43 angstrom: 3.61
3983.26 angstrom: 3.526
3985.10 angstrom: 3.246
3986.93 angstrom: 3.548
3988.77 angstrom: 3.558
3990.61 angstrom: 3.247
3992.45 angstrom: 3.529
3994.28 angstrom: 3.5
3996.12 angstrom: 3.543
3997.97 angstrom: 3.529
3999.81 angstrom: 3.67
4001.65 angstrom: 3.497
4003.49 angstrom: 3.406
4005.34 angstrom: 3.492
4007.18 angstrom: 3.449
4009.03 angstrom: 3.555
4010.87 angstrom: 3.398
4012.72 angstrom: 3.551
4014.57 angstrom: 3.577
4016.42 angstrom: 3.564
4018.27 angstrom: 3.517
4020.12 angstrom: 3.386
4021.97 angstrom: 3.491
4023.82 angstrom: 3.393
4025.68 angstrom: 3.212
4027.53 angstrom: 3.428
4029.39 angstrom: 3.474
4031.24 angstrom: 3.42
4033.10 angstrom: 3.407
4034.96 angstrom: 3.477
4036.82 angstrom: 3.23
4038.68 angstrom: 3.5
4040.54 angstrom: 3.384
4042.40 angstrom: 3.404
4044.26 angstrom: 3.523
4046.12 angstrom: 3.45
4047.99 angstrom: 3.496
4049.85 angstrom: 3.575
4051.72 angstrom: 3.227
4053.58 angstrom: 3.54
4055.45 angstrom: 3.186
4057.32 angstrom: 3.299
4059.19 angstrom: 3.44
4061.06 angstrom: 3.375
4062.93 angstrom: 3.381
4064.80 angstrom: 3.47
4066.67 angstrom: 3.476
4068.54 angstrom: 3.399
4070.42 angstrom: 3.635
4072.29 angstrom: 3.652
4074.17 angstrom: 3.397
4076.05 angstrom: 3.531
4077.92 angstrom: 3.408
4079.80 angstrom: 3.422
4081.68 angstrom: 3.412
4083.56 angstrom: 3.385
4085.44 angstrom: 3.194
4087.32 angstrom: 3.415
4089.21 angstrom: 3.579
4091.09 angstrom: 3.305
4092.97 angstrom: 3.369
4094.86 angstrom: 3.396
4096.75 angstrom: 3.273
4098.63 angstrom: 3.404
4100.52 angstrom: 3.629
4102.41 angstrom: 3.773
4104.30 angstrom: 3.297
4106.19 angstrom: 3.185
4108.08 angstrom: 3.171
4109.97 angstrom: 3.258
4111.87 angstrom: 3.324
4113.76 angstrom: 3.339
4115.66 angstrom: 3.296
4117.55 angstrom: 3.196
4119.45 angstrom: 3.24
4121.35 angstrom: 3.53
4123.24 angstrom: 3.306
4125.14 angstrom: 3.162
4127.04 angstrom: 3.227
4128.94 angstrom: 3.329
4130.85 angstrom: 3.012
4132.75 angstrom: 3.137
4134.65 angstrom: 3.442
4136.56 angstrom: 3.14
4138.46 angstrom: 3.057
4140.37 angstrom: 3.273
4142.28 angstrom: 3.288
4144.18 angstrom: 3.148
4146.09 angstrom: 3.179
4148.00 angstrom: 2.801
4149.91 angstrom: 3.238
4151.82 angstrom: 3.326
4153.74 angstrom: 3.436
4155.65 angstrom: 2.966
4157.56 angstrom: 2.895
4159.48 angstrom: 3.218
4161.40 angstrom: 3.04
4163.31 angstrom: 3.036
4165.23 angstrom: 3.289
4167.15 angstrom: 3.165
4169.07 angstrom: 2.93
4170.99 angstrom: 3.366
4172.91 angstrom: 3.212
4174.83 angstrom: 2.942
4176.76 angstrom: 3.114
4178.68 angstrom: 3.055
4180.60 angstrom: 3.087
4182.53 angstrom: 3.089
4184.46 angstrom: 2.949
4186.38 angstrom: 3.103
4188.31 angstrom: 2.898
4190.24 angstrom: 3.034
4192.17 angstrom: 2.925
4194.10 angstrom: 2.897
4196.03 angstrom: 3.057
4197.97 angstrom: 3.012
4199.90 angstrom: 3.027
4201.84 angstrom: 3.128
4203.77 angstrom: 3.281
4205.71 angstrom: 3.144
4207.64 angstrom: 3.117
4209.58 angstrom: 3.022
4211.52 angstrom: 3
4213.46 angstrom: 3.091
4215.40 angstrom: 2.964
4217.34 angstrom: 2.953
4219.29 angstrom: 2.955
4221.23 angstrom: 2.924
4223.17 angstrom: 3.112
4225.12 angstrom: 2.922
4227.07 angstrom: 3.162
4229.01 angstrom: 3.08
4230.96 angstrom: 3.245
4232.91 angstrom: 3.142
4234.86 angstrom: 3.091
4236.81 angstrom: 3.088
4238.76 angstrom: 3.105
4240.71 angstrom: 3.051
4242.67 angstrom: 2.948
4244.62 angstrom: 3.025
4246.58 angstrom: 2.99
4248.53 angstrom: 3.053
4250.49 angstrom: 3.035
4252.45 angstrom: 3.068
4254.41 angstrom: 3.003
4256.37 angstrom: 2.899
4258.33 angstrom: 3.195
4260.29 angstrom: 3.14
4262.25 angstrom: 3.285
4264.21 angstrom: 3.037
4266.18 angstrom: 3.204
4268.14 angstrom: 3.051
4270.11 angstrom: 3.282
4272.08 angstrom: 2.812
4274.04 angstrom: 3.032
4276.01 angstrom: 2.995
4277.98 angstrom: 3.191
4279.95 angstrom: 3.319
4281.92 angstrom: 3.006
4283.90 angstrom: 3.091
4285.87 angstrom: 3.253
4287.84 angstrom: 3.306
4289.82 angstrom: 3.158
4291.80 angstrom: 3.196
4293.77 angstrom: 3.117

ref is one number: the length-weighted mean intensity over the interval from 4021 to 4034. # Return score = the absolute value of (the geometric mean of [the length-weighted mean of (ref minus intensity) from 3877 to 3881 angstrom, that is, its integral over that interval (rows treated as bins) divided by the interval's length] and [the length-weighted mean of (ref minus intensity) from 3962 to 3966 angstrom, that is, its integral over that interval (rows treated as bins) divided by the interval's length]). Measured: 0.93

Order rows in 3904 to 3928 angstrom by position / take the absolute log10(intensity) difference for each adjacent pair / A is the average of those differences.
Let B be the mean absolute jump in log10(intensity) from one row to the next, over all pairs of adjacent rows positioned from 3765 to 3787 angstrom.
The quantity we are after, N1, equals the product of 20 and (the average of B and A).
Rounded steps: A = 0.016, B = 0.019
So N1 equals 0.35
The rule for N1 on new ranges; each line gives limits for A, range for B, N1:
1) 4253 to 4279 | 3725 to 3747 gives 0.48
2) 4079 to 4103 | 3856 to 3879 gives 0.52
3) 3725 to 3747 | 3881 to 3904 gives 0.44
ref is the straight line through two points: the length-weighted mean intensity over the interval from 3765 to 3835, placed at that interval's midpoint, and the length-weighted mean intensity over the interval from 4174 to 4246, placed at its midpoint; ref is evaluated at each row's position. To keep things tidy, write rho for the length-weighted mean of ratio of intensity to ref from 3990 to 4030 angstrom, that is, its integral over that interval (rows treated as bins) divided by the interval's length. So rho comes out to 0.96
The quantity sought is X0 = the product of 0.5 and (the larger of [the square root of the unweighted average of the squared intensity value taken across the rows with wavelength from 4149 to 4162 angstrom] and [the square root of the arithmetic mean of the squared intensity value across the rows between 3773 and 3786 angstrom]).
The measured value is 2.13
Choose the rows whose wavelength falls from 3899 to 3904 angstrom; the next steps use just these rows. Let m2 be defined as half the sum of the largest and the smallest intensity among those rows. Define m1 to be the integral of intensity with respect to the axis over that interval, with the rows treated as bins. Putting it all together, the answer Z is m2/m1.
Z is 0.199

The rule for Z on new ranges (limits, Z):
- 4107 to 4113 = 0.166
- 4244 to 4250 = 0.167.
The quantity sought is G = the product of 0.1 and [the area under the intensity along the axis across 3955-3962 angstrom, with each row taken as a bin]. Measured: 2.7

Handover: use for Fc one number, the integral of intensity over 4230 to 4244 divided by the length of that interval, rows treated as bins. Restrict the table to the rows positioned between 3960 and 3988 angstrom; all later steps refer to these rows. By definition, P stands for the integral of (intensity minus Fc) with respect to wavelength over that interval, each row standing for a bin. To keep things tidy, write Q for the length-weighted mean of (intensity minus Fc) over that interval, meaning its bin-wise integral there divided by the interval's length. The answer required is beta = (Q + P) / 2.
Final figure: 11.4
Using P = 22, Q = 0.8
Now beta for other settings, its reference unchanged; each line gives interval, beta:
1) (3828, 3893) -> 46.6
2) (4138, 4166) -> 0.8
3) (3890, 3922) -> 13.7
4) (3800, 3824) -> 14.1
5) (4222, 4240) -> 0.1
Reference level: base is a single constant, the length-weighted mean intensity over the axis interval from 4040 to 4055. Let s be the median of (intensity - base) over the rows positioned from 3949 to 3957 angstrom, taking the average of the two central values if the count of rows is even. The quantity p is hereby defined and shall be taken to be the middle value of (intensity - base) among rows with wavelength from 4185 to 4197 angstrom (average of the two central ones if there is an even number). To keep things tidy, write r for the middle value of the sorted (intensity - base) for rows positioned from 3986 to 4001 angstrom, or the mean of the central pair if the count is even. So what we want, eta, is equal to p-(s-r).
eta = -0.7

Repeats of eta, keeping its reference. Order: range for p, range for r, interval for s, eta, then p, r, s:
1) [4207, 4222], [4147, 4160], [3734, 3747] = -1.8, -0.46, -0.2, 1.2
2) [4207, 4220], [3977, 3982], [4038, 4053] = -0.3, -0.44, 0.2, 0.0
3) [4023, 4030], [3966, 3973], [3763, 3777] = -0.4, -0.03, 0.7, 1.1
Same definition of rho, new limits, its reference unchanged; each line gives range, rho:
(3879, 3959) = 0.99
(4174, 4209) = 0.98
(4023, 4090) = 0.98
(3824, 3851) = 0.99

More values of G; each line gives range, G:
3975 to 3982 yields 2.6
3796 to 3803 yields 3.0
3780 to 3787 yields 3.0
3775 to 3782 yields 3.0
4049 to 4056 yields 2.4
